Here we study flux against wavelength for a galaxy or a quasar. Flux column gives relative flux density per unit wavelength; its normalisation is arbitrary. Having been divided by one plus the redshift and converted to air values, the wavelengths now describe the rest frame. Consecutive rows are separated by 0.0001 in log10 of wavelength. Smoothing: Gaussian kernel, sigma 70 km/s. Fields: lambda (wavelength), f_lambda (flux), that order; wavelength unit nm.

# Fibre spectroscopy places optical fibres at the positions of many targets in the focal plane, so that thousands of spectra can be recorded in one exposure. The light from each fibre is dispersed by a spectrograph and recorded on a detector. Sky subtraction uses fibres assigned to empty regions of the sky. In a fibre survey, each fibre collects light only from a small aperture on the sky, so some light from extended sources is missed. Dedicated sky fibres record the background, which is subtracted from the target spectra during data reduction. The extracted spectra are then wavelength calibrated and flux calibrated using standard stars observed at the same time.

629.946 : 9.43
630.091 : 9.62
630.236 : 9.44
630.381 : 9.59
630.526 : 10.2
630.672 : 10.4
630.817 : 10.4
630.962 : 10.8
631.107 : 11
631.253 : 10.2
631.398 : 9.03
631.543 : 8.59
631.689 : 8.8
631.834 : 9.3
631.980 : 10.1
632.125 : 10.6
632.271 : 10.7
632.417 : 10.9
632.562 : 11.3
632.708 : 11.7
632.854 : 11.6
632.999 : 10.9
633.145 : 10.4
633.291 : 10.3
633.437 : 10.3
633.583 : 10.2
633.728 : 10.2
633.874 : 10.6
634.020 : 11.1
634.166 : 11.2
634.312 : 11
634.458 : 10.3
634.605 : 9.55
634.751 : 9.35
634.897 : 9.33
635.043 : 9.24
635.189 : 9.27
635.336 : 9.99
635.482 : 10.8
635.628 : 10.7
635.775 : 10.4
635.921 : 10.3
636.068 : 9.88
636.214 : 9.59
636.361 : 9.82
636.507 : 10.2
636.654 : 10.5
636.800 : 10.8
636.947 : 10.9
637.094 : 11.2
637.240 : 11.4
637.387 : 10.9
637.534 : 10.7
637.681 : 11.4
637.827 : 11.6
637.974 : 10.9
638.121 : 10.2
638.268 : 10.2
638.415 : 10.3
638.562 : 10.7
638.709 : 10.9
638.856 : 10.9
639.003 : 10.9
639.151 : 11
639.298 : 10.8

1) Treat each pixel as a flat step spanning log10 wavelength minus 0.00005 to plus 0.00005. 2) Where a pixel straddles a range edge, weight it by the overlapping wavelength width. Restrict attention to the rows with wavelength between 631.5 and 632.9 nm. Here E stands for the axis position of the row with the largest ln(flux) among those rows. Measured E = 632.708 nm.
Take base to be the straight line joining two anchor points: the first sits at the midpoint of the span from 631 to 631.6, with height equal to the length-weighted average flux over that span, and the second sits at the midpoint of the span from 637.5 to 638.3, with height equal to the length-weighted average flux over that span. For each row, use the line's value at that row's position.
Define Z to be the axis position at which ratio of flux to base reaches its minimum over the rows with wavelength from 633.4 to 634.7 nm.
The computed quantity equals 634.605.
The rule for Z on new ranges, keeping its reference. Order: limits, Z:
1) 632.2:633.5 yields 633.437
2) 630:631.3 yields 630.236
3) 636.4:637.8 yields 636.507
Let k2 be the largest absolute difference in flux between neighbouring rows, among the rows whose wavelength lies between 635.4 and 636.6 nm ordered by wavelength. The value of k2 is 0.4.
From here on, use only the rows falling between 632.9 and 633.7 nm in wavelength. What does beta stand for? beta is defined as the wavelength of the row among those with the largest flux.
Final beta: 632.999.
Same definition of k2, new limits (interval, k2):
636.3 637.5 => 0.5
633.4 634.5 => 0.7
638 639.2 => 0.4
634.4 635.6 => 0.8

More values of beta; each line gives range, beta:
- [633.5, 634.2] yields 634.166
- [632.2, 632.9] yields 632.708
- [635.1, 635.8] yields 635.482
